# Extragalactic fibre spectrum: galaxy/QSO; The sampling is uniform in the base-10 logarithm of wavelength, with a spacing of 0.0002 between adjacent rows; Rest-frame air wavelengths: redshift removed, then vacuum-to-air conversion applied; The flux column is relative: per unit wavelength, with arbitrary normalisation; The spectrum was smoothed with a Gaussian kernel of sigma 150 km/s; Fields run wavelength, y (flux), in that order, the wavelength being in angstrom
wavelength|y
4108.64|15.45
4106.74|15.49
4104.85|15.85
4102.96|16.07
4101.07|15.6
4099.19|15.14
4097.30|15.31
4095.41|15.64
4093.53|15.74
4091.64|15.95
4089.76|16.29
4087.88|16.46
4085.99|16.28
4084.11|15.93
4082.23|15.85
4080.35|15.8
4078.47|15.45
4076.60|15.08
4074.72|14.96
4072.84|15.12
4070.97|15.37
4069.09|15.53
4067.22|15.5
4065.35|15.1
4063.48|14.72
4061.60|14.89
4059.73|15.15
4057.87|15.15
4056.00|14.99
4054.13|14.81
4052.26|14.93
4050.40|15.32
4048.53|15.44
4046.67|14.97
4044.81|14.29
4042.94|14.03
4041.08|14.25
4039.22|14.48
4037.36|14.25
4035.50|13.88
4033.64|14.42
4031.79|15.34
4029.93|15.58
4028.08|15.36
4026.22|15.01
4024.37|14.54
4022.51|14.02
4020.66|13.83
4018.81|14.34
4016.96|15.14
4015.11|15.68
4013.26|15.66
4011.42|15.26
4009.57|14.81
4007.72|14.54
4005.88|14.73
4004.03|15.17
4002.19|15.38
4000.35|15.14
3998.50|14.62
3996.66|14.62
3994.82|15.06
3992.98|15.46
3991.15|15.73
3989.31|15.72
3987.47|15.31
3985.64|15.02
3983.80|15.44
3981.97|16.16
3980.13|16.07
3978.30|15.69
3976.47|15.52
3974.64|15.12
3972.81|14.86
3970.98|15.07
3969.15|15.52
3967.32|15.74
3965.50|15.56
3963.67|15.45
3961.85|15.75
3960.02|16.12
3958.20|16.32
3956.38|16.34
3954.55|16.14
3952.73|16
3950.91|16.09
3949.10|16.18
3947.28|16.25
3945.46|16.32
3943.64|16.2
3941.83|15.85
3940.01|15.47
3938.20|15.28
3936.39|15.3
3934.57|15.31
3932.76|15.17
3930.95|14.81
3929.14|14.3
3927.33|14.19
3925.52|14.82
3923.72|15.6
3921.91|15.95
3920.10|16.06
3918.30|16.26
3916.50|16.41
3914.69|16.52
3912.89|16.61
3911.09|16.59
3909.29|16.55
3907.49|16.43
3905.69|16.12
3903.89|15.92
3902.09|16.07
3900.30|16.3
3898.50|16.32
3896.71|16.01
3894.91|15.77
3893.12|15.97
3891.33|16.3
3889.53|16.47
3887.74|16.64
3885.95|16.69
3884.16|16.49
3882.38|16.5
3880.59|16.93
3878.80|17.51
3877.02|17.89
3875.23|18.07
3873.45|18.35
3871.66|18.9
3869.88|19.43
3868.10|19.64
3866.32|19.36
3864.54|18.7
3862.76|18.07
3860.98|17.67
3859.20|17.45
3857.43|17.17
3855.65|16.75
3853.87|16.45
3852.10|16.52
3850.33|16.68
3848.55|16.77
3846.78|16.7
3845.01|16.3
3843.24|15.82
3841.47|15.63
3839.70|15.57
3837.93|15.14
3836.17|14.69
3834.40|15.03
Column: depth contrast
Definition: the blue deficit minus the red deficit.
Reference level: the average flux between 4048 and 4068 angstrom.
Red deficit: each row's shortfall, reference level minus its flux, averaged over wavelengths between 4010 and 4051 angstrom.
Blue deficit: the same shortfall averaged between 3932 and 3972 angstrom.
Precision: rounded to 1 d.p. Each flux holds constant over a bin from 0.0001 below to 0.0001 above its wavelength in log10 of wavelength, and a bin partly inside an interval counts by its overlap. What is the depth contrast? -1.0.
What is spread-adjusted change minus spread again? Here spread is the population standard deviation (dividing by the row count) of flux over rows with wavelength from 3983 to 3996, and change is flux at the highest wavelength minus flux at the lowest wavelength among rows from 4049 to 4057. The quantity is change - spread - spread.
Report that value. -0.9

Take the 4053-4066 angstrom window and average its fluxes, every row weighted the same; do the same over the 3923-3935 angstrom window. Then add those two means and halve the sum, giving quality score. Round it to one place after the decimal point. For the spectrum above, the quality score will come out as 14.9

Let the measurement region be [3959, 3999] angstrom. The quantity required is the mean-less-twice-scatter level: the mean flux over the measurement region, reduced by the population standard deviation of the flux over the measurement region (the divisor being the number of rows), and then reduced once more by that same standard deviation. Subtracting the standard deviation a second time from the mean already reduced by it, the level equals 14.6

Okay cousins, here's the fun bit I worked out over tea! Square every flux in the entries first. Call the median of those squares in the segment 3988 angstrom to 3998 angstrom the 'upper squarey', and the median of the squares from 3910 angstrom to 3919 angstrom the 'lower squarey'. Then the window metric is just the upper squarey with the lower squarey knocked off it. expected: -34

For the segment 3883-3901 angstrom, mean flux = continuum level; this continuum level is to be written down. 16.3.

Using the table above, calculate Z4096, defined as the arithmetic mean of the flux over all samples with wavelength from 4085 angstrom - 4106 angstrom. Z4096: 15.8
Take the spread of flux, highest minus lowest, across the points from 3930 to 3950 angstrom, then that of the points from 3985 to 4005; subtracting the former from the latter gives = -0.4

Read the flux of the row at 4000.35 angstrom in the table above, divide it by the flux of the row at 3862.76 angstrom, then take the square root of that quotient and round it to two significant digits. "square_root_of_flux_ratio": 0.92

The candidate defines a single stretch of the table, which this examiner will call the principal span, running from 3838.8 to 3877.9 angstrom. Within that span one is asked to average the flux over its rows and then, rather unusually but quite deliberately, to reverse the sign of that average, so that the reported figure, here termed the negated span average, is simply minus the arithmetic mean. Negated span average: -17.4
